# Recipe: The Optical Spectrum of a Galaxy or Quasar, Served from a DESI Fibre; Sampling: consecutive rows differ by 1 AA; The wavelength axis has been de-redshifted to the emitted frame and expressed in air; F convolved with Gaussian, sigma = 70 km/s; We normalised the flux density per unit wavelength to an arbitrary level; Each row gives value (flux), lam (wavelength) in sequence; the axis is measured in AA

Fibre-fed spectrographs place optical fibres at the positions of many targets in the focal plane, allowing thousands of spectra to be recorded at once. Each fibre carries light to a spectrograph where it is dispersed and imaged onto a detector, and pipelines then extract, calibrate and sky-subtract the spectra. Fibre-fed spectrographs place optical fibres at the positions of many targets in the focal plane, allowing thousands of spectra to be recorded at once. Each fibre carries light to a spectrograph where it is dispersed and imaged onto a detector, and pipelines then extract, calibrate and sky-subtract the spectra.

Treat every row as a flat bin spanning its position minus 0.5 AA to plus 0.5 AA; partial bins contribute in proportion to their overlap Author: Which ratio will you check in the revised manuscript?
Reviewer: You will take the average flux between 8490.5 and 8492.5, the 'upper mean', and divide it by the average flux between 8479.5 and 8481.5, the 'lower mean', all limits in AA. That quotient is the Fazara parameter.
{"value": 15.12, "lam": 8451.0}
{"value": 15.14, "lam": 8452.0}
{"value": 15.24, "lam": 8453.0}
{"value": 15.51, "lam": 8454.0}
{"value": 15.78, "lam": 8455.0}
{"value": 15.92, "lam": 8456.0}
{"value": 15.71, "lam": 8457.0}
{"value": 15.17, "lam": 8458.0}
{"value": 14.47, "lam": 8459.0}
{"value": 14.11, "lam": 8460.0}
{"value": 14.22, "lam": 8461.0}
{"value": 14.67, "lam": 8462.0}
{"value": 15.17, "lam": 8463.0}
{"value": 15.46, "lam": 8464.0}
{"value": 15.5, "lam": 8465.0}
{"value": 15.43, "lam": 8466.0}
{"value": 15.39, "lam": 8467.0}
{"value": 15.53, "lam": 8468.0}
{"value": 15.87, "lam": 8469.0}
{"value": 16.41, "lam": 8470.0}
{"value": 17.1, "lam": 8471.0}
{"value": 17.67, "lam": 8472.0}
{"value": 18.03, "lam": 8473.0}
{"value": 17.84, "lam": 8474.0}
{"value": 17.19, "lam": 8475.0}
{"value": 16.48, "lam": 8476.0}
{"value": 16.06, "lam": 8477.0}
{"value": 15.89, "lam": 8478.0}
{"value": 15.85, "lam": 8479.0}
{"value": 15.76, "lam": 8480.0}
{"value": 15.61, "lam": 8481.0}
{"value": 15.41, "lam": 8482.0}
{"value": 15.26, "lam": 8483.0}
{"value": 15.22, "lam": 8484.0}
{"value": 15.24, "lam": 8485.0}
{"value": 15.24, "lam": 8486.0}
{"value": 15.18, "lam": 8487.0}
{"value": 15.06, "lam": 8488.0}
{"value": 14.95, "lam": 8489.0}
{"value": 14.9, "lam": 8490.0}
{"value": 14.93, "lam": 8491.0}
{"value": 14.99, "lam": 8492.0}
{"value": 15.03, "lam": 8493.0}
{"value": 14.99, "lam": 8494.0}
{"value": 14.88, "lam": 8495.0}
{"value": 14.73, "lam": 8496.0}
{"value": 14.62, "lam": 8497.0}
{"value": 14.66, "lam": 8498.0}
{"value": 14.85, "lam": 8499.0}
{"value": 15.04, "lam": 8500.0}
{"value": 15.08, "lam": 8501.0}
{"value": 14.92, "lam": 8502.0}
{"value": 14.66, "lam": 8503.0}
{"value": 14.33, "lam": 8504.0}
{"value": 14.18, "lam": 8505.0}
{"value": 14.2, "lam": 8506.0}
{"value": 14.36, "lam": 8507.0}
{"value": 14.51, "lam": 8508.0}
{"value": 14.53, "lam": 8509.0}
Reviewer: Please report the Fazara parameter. 0.95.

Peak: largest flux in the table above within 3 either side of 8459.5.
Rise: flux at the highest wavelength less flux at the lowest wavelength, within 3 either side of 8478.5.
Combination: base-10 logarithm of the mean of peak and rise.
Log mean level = 0.870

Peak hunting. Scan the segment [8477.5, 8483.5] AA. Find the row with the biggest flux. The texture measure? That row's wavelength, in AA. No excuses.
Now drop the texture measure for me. 8478.0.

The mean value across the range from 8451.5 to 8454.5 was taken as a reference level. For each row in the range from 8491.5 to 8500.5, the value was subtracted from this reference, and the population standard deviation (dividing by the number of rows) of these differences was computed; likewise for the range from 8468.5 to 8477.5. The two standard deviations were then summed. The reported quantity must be 0.90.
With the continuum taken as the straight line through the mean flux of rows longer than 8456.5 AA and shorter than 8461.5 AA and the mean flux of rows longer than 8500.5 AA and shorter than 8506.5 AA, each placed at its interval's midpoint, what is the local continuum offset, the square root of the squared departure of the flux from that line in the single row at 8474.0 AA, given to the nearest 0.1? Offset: 3.2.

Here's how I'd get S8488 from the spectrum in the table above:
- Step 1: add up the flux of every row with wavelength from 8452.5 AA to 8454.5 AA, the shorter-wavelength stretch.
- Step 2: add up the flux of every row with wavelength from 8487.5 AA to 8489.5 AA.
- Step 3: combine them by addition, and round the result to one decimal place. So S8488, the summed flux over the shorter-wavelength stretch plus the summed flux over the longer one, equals 60.8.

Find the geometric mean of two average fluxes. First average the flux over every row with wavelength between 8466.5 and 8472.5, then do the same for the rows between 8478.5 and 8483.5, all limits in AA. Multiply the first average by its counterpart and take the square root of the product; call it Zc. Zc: 15.9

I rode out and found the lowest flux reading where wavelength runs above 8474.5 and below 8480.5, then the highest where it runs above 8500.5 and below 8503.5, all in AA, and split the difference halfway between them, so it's 15.4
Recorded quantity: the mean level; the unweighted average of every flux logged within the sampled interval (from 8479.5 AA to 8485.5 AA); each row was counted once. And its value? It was 15.4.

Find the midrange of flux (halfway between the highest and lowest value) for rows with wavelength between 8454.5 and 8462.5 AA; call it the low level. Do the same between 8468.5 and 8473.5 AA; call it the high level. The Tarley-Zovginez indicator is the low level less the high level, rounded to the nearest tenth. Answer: -1.9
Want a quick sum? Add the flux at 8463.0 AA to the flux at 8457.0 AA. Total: 30.9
